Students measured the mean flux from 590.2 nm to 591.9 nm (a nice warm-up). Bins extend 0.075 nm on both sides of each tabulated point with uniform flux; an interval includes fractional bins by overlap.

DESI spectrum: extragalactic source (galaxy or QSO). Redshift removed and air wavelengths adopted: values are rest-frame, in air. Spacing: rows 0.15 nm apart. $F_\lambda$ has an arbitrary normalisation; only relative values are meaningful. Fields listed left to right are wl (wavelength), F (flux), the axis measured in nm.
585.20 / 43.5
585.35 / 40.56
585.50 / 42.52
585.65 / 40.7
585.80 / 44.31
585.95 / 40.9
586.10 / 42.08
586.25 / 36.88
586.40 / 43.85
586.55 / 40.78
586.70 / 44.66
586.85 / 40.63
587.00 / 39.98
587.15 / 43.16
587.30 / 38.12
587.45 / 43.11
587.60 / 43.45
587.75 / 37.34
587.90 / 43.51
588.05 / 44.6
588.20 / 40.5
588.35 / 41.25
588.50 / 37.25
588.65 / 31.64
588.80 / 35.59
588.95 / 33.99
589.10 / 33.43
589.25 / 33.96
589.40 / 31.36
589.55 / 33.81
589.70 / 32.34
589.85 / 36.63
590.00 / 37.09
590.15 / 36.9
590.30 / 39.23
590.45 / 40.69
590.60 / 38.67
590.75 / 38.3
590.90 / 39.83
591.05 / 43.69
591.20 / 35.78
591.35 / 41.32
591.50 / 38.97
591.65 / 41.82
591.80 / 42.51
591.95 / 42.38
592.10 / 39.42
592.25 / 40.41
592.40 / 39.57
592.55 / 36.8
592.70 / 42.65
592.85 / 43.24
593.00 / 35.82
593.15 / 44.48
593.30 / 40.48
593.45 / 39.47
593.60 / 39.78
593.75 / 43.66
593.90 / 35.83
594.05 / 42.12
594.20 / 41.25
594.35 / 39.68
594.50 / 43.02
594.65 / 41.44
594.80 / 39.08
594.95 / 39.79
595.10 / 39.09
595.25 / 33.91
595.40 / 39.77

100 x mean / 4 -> 1002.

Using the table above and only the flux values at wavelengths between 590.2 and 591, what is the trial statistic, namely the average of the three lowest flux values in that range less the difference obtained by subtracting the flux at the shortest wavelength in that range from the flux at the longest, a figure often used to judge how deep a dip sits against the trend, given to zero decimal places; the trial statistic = 38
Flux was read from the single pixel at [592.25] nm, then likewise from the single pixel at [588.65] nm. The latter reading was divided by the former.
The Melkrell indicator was 0.78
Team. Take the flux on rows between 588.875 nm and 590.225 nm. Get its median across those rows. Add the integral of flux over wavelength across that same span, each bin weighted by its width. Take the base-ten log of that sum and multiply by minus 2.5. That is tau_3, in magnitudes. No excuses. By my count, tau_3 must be -4.76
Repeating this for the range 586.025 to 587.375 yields -4.96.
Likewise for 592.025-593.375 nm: -4.94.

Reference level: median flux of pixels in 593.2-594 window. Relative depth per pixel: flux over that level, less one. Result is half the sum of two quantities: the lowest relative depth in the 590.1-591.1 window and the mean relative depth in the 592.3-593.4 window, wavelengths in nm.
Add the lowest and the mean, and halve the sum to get -0.028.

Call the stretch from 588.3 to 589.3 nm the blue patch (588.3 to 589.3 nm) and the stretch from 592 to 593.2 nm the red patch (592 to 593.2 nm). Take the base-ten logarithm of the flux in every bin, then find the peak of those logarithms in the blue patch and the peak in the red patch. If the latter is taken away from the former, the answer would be -0.03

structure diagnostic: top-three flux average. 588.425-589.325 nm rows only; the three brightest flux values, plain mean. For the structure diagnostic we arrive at 35.6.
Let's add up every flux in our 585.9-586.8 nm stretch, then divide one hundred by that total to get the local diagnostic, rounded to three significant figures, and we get 0.401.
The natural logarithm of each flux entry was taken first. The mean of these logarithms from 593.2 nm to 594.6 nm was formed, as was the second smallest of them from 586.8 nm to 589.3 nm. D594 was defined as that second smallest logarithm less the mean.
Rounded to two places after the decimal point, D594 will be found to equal -0.19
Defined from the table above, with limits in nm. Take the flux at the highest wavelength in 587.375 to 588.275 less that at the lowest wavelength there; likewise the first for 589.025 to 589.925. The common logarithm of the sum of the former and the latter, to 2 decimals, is -0.23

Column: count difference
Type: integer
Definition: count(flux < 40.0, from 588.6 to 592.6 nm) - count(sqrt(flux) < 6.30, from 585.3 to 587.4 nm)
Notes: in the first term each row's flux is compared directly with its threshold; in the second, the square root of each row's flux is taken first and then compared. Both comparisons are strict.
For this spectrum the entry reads 18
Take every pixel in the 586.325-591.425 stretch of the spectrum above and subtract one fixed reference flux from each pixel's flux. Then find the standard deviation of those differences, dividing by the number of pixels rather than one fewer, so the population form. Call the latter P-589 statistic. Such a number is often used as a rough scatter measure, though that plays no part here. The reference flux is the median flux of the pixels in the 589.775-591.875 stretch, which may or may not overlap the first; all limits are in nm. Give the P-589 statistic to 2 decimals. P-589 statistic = 3.88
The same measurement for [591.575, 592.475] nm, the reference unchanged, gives 1.27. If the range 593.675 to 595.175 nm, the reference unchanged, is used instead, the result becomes 2.18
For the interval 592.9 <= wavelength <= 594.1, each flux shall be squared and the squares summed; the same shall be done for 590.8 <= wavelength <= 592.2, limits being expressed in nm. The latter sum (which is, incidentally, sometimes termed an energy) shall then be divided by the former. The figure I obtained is 1.1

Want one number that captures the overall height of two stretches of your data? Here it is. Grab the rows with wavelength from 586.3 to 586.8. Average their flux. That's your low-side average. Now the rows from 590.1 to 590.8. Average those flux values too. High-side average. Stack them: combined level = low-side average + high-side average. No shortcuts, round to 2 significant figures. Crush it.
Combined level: 82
